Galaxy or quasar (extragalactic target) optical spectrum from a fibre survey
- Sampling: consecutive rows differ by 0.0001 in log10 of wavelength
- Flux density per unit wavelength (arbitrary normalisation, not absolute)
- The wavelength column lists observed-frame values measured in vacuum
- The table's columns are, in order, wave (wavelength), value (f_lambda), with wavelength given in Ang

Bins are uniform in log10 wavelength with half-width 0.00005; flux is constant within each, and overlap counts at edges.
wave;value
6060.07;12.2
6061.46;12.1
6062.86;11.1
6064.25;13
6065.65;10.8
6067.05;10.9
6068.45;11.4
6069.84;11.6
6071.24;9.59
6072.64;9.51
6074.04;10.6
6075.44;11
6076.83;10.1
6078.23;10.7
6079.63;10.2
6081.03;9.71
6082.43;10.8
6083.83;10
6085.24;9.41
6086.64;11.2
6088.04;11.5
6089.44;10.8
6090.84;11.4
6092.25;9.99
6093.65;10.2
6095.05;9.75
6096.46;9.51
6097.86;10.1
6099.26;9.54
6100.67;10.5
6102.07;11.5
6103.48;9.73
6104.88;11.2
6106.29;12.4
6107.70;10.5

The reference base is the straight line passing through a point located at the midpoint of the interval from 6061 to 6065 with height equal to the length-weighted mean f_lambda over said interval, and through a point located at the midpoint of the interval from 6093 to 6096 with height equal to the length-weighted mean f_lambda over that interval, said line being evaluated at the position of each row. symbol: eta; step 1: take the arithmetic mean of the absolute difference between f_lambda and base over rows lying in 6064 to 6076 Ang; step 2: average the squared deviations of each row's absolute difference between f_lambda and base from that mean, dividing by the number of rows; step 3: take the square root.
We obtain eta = 0.642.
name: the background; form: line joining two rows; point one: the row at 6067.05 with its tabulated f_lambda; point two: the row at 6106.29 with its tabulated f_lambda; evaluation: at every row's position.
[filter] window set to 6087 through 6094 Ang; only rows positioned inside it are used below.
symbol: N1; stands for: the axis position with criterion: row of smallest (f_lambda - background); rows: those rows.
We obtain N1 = 6092.25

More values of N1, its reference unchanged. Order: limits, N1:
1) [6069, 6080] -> 6072.64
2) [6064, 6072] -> 6071.24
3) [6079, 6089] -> 6085.24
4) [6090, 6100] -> 6099.26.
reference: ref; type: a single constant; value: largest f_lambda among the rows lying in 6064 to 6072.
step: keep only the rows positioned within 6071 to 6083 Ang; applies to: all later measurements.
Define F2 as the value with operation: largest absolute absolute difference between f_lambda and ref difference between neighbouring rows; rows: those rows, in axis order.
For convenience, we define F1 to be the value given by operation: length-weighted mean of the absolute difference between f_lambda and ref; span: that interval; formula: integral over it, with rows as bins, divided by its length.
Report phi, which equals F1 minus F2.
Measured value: 1.6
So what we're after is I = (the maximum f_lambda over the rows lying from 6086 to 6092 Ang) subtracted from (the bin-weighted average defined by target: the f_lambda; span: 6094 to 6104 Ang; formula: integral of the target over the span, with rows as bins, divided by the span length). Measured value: -1.4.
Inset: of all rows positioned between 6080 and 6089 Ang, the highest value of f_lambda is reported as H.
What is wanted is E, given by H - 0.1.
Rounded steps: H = 11.5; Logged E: 11.4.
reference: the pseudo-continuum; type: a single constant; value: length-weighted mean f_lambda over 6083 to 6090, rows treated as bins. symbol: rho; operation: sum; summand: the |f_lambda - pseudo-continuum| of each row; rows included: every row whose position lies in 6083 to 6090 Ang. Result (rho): 3.5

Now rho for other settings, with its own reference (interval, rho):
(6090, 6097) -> 3.7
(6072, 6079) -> 2.1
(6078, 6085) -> 2.2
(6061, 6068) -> 5.0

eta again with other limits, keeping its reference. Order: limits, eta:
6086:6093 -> 0.418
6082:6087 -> 0.384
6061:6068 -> 0.380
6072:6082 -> 0.522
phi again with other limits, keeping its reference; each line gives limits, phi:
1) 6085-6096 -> 0.7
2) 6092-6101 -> 2.1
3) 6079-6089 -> 0.8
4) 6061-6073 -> -0.3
